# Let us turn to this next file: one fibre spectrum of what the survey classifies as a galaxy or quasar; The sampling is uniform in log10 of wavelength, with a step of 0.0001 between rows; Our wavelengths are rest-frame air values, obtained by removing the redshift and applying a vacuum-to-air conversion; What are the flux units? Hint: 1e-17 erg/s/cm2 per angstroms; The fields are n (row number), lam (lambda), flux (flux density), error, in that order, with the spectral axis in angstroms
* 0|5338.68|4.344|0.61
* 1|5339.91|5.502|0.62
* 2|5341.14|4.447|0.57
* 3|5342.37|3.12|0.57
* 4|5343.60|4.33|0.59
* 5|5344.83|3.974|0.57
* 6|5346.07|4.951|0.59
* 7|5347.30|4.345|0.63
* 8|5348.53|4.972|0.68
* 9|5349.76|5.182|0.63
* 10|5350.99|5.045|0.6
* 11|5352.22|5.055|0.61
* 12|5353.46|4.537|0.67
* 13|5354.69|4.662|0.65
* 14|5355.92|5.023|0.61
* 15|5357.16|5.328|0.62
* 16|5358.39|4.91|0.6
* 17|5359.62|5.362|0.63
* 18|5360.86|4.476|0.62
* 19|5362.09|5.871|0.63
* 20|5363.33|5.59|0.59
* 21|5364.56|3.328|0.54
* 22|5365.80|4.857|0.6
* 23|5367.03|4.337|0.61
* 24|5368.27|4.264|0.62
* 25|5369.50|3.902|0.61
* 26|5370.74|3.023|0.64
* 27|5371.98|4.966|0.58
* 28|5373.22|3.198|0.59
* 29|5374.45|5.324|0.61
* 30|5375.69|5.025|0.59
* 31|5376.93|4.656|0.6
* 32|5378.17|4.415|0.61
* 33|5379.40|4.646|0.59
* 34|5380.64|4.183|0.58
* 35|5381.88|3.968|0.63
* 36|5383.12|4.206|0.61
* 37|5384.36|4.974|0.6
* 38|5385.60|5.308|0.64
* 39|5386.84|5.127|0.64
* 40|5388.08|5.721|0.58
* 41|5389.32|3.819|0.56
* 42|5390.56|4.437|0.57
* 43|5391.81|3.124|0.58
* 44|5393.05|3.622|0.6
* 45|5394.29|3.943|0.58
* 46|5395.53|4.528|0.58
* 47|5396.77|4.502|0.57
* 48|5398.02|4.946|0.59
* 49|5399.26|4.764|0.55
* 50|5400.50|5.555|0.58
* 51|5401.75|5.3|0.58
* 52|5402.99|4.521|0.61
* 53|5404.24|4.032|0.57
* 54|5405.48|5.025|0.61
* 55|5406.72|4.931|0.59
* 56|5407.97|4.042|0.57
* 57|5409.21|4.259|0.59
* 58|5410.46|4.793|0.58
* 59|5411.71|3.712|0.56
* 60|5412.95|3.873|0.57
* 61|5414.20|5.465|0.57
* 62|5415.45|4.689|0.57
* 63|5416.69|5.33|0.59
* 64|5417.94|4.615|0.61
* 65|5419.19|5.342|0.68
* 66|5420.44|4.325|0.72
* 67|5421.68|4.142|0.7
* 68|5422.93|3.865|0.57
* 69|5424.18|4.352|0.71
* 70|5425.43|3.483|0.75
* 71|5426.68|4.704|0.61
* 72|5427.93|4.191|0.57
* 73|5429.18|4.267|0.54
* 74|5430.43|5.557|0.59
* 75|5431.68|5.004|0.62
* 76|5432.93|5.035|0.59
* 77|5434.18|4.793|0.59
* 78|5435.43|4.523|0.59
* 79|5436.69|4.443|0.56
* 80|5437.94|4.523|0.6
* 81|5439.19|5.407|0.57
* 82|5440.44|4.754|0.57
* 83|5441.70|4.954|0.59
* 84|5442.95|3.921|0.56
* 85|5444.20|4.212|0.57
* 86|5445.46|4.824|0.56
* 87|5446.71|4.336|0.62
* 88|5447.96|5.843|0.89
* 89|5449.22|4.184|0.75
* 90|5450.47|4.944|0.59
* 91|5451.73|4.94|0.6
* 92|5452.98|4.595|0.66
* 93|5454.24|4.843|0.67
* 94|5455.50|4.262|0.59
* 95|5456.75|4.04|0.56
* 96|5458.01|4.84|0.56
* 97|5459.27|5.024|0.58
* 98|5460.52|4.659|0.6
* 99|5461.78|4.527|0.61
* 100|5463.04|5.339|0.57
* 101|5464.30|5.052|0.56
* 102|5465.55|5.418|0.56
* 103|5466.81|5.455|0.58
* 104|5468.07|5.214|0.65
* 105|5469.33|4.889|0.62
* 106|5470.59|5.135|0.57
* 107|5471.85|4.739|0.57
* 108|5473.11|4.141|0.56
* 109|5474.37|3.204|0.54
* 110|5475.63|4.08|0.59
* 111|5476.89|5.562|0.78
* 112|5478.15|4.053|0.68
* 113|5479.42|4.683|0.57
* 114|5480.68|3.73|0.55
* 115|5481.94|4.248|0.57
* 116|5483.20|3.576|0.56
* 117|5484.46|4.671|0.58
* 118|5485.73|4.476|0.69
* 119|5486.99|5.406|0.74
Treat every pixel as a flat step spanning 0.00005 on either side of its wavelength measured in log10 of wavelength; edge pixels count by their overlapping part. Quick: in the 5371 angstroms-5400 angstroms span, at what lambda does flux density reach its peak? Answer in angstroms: 5388.08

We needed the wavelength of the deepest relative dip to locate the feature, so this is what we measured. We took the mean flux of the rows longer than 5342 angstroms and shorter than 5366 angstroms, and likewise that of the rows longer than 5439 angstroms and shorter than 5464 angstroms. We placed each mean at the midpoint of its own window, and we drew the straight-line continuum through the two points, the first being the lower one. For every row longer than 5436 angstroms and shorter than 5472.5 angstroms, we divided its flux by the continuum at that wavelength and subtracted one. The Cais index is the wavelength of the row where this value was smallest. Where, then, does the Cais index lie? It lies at 5442.95 angstroms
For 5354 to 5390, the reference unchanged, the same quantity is 5370.74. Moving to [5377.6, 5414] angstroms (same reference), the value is 5391.81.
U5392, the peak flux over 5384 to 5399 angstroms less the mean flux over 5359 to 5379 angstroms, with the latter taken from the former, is 1.18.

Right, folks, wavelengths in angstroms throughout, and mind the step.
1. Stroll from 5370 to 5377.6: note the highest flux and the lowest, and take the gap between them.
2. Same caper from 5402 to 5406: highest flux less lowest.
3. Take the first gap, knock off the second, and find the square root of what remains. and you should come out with 1.1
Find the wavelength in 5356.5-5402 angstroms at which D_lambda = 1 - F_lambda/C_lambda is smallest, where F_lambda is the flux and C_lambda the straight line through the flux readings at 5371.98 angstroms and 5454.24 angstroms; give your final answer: 5362.09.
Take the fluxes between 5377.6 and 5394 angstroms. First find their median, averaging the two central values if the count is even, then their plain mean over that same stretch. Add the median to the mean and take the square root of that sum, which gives 2.97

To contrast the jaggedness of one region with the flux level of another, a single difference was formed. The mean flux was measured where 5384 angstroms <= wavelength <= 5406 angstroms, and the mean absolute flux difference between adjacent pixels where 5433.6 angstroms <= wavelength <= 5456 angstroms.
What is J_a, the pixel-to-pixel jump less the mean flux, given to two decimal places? -4.05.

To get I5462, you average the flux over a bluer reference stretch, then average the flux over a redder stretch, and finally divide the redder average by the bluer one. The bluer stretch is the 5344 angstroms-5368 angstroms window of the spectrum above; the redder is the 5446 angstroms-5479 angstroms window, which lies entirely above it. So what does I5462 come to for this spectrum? 0.98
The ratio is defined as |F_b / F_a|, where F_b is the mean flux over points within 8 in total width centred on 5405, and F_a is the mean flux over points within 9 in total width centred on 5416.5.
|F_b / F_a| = 0.97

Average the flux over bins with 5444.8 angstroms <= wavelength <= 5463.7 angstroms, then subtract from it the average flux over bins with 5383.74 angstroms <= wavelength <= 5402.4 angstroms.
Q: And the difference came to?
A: 0.10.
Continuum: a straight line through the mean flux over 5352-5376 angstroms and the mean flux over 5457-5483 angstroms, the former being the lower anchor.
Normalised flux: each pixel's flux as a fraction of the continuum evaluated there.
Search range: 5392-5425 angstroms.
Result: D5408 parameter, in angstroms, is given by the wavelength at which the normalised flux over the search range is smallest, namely 5393.05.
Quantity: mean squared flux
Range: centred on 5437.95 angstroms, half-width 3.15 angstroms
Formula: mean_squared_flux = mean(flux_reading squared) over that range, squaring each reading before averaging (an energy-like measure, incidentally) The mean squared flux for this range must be 22.5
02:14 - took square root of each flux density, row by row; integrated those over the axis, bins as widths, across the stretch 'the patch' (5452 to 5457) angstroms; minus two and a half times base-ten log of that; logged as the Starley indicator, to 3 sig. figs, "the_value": -2.56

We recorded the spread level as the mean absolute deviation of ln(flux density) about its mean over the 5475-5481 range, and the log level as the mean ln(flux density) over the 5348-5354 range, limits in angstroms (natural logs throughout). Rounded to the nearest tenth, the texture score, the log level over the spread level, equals 13.0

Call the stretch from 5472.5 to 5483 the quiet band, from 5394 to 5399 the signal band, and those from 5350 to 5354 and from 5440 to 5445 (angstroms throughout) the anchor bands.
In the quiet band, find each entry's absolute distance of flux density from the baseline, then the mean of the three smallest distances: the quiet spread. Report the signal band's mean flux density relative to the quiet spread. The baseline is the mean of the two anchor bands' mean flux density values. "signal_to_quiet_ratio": 14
